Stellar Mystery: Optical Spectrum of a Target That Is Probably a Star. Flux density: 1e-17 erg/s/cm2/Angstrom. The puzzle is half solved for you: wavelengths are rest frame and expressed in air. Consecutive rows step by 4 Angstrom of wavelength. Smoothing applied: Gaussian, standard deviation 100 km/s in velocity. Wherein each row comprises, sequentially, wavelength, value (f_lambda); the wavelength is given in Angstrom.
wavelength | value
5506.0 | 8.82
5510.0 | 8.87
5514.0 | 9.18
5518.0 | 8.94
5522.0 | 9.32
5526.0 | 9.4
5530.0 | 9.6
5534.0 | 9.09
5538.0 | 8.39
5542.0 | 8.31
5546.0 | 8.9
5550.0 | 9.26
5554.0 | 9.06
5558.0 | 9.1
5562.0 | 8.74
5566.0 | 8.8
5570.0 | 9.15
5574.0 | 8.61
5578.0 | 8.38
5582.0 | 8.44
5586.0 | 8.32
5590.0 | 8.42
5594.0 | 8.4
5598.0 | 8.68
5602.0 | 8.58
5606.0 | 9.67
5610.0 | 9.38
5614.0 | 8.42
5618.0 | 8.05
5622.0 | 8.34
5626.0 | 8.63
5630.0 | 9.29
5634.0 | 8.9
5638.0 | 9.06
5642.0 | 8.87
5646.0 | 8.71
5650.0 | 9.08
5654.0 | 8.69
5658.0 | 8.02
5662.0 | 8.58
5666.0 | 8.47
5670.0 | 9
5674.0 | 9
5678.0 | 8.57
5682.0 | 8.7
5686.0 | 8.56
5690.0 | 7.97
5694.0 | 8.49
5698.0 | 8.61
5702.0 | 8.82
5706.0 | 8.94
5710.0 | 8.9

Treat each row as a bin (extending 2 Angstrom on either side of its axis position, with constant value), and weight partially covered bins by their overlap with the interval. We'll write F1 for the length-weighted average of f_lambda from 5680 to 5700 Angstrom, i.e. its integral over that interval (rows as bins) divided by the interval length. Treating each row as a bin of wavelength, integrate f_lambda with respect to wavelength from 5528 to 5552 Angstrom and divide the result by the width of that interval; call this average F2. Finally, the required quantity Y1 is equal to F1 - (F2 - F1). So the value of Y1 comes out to 8.0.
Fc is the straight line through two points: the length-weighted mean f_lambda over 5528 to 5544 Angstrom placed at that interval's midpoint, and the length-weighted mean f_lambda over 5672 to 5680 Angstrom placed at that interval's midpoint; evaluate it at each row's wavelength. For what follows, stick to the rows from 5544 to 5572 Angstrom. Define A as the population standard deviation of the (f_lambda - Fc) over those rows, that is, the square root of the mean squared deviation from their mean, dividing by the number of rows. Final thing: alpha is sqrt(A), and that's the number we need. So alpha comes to 0.42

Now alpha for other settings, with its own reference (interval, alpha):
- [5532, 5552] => 0.62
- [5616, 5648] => 0.61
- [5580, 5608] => 0.66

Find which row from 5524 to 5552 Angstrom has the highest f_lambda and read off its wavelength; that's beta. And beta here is 5530.0 Angstrom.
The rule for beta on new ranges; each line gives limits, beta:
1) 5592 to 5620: 5606.0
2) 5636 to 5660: 5650.0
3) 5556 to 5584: 5570.0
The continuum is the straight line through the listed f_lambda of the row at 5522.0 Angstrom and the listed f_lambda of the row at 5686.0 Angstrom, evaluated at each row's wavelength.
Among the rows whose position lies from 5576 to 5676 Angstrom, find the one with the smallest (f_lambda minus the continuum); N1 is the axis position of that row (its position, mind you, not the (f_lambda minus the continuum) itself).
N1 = 5618.0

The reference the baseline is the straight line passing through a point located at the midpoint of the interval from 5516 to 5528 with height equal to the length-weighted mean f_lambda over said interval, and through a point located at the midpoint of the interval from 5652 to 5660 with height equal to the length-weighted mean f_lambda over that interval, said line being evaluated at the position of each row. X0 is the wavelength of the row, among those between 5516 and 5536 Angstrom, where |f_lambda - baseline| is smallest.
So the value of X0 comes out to 5534.0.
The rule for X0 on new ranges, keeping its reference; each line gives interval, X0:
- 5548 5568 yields 5554.0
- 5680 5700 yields 5690.0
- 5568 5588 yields 5570.0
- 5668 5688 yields 5678.0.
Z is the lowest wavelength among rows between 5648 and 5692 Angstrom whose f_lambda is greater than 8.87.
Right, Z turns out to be 5650.0 Angstrom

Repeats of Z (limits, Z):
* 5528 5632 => 5530.0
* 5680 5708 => 5706.0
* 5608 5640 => 5610.0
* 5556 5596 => 5558.0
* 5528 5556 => 5530.0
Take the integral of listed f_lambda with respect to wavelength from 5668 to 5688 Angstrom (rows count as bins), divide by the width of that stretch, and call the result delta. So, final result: 8.77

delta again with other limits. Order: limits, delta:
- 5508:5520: 9.00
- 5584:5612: 8.78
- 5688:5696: 8.23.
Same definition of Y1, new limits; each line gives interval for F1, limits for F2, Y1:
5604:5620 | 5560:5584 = 9.1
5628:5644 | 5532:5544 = 9.5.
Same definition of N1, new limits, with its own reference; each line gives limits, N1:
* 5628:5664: 5658.0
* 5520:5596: 5542.0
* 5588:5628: 5618.0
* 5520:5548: 5542.0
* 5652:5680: 5658.0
